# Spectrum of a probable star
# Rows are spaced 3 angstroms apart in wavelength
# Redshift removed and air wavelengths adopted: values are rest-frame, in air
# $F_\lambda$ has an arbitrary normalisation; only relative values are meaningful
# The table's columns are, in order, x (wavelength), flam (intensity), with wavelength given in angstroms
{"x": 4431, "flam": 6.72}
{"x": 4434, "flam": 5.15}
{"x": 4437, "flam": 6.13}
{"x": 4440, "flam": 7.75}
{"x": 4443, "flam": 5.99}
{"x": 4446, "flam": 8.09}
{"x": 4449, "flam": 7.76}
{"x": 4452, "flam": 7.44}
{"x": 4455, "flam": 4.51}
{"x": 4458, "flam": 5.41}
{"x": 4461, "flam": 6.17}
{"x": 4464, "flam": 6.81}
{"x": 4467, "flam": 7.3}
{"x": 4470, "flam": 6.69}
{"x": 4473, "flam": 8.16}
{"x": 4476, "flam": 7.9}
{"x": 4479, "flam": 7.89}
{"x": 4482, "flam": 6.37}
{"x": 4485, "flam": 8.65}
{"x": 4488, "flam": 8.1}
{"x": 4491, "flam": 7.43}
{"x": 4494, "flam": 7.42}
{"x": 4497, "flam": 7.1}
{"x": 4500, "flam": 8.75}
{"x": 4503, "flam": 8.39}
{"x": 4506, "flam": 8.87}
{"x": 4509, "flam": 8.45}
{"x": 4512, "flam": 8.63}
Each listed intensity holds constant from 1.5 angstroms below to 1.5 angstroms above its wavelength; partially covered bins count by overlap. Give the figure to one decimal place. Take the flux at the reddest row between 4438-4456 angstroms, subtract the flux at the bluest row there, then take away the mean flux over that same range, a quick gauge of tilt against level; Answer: -10.2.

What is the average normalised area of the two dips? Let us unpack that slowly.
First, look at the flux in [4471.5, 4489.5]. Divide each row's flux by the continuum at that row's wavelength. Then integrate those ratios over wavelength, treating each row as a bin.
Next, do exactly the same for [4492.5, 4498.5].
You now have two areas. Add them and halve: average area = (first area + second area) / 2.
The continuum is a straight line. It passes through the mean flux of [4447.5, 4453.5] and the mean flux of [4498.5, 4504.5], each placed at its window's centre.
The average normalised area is 11.2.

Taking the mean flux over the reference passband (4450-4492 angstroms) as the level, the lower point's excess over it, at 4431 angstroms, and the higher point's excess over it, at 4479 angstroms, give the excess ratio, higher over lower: -2.4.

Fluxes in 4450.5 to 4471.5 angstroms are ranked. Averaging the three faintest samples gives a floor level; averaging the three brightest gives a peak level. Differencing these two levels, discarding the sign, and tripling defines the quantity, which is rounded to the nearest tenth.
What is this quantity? 5.5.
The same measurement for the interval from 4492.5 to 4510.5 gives 3.2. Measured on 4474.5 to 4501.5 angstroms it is 4.6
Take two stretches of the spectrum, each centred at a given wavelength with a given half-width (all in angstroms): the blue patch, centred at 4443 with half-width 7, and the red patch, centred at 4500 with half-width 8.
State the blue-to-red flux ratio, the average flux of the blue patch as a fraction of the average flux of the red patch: 0.88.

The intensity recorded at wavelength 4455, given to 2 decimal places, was 4.51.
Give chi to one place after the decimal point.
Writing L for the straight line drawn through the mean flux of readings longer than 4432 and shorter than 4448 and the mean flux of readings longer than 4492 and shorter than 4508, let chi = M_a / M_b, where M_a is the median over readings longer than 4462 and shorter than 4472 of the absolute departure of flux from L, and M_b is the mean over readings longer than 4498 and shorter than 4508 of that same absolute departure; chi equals 0.8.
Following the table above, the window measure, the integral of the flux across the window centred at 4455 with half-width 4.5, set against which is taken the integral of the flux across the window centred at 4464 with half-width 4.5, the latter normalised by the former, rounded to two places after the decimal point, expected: 1.17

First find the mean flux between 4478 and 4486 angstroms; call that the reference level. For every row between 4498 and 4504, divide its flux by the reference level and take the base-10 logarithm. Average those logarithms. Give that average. 0.05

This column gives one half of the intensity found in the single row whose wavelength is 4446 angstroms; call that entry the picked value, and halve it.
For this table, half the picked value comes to 4.0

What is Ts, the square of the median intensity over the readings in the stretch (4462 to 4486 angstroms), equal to 58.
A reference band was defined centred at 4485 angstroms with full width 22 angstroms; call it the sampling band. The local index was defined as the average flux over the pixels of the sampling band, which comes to 7.7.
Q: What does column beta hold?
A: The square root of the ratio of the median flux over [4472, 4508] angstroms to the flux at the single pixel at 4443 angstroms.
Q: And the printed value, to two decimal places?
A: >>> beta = 1.16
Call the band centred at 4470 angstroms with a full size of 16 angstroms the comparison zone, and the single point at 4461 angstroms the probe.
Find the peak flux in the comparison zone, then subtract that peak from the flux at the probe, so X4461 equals -2.0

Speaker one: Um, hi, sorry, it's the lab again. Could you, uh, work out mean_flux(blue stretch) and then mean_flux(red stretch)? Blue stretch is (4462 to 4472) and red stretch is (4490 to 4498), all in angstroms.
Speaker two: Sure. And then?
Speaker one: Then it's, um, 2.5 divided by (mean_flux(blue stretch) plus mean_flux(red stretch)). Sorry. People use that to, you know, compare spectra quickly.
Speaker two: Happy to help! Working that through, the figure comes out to 0.175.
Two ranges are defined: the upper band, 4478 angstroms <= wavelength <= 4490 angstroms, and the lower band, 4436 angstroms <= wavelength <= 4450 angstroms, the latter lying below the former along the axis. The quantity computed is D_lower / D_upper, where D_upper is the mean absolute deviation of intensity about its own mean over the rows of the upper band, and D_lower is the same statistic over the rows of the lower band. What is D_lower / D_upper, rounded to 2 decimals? 1.25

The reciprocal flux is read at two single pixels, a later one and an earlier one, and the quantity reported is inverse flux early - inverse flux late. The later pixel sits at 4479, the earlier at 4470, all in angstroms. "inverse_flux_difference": 0.02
